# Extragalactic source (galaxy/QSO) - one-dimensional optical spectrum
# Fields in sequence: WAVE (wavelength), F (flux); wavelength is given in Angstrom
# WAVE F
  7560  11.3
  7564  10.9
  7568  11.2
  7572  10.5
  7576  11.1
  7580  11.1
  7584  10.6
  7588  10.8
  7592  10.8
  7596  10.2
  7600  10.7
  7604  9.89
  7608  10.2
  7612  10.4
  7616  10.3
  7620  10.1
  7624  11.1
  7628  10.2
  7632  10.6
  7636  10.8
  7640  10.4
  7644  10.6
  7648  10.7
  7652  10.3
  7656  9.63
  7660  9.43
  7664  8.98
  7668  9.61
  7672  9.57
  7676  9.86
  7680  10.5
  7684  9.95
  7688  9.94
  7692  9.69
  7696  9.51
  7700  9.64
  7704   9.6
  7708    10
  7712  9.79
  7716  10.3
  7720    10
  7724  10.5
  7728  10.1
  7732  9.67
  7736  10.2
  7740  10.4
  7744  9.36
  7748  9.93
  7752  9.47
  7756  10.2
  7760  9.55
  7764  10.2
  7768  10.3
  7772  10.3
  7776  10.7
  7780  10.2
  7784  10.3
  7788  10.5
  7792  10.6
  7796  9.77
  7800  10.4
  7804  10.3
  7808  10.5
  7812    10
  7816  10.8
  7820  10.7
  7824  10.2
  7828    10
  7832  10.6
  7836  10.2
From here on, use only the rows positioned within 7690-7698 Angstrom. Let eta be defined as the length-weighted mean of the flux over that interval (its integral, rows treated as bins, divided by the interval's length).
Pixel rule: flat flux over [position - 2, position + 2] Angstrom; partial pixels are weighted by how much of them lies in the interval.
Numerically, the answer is 9.6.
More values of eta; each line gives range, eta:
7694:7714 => 9.7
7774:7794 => 10.5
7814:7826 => 10.6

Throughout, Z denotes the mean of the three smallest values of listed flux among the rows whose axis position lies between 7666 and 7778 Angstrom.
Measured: 9.45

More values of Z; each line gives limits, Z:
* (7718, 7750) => 9.65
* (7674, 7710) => 9.58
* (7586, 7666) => 9.35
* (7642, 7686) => 9.33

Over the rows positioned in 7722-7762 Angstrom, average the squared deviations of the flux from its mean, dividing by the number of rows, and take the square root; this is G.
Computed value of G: 0.38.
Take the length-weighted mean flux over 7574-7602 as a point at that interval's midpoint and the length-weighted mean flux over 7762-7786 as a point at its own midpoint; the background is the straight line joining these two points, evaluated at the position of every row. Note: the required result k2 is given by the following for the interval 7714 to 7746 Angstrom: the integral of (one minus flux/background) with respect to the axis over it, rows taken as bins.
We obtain 1.1 Angstrom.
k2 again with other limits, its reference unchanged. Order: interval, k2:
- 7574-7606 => 0.3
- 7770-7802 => -0.1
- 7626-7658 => 0.7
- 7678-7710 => 2.0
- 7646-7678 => 2.5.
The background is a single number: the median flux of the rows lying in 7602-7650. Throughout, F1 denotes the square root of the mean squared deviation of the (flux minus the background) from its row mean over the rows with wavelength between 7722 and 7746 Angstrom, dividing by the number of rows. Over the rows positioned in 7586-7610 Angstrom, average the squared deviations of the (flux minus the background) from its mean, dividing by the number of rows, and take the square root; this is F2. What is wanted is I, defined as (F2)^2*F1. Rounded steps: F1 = 0.402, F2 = 0.35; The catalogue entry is 0.050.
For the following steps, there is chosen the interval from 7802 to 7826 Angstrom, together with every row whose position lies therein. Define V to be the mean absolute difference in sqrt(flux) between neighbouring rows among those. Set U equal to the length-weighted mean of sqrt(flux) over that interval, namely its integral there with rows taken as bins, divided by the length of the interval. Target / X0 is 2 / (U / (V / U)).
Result 0.013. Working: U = 3.23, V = 0.065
